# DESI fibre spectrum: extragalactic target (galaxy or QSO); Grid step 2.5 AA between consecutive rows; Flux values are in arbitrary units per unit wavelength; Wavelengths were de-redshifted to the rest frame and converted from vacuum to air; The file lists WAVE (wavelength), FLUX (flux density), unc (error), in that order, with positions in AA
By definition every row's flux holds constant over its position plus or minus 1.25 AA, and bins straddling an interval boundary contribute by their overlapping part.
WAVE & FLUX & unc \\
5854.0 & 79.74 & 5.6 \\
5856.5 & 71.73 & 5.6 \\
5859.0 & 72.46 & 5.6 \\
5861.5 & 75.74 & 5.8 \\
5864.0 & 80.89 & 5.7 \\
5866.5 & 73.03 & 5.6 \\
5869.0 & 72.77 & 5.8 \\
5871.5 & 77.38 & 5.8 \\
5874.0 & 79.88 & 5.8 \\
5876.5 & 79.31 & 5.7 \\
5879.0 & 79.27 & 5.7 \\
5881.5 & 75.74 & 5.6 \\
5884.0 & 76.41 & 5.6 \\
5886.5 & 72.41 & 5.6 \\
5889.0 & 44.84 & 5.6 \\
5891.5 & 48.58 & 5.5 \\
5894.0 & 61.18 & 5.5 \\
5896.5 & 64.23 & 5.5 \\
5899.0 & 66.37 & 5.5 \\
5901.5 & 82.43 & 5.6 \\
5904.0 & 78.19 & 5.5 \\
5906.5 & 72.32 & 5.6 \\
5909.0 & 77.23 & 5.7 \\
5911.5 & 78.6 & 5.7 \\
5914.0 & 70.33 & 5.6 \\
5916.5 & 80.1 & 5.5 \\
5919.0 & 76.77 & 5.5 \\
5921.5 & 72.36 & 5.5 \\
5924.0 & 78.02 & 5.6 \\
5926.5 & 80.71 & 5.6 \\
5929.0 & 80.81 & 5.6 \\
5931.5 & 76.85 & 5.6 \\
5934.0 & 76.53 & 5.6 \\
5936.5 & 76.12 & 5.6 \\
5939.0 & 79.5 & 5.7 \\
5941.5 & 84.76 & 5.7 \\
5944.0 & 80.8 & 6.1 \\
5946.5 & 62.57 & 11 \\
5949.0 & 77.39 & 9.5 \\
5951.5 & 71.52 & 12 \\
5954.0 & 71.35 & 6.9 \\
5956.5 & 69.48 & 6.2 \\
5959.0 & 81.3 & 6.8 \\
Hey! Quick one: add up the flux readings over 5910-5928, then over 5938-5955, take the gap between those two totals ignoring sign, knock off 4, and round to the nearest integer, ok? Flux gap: 5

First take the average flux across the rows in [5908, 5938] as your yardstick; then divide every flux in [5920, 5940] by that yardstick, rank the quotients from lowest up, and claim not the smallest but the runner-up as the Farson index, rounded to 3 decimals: 0.988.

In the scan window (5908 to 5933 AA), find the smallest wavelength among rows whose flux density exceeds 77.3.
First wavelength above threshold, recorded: 5911.5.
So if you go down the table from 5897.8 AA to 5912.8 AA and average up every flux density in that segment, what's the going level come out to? 75.9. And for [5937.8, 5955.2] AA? 75.4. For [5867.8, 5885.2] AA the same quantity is 77.3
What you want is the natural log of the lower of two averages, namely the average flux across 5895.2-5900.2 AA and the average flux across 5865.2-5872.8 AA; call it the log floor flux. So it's 4.18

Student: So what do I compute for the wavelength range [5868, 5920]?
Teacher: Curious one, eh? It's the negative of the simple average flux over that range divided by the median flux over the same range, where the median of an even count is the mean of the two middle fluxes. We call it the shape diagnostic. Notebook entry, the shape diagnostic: -0.94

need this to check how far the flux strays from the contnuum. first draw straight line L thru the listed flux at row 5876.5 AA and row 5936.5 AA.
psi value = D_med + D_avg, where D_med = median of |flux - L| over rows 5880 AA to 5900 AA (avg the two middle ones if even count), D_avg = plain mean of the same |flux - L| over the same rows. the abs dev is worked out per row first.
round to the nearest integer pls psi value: 28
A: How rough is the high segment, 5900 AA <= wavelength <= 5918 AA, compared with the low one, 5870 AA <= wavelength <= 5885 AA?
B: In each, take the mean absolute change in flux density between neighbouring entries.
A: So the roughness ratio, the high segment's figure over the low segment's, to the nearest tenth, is 3.9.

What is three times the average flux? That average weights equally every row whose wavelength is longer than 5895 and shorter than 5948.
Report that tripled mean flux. 228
